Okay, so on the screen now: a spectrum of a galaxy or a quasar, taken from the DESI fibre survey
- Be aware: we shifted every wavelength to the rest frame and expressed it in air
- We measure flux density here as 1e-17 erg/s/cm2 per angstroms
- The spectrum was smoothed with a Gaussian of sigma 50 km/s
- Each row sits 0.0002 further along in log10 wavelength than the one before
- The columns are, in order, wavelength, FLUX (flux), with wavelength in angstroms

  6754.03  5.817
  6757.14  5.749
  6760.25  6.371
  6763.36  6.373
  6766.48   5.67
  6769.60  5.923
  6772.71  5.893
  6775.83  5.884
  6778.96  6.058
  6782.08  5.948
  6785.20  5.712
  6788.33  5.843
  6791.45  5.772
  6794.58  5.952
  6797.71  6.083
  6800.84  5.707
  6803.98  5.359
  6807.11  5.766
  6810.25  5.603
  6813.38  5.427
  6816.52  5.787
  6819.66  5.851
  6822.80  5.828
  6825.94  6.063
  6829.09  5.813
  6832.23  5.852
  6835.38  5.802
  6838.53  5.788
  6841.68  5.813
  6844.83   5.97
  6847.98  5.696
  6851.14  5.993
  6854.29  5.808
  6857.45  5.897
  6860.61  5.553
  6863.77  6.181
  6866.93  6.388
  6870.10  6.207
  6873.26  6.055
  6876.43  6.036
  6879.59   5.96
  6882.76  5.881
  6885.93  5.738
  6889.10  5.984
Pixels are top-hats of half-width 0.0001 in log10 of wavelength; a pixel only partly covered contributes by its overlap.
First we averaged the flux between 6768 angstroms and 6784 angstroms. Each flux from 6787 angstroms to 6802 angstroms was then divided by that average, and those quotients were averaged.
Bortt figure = 0.99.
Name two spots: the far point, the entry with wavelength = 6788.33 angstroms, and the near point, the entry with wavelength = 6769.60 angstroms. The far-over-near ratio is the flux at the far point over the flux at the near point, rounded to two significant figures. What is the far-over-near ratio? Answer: 0.99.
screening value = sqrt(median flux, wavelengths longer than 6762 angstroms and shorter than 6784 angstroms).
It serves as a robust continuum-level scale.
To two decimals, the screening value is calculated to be 2.43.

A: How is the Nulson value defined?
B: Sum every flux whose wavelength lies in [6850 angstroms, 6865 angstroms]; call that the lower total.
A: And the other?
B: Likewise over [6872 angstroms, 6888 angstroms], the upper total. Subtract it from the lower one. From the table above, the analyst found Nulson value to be -0.2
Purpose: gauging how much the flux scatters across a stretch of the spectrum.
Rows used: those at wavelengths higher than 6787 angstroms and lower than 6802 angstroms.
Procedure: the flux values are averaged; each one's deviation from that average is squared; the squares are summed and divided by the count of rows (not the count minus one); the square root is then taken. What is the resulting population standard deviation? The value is 0.133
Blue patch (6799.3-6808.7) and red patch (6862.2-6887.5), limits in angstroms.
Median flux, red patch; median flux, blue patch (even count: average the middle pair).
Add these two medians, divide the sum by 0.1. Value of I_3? 117.5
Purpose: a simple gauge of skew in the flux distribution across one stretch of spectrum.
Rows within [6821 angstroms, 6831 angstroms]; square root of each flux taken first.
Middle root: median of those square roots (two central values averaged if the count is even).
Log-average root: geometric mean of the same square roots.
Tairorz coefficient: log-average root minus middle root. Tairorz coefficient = 0.015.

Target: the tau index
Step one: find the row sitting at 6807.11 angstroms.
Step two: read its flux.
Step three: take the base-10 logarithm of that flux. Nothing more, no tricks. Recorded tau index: 0.761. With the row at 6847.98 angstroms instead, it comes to 0.756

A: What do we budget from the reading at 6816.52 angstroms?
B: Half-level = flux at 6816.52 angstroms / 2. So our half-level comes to 2.89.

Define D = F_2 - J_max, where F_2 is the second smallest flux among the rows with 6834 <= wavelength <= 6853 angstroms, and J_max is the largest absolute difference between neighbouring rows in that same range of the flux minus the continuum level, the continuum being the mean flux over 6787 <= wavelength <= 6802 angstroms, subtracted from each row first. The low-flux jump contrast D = 5.5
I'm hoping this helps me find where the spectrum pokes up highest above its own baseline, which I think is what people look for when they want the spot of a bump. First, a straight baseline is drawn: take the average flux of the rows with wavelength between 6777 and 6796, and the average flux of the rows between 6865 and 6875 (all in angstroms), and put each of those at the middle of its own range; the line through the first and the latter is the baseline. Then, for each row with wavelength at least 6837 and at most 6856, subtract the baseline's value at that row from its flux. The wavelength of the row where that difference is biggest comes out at 6844.83 angstroms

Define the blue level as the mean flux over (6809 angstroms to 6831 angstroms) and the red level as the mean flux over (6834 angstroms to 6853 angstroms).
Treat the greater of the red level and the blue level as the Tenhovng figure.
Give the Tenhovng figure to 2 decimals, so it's 5.84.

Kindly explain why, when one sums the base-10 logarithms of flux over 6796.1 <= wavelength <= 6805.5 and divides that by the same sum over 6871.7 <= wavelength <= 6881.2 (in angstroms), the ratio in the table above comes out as 1.0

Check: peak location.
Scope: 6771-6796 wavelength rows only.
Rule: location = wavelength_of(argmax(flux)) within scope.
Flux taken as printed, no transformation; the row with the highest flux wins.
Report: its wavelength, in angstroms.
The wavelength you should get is 6778.96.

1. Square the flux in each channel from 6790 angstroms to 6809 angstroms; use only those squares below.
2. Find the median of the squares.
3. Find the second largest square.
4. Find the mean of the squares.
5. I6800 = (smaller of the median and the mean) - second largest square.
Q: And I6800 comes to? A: -2.14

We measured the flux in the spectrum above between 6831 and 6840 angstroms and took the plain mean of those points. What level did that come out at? 5.81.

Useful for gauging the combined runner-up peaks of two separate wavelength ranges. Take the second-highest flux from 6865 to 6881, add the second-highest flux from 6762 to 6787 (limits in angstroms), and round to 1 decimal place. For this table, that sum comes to 12.3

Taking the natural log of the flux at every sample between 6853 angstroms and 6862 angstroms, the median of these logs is 1.759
